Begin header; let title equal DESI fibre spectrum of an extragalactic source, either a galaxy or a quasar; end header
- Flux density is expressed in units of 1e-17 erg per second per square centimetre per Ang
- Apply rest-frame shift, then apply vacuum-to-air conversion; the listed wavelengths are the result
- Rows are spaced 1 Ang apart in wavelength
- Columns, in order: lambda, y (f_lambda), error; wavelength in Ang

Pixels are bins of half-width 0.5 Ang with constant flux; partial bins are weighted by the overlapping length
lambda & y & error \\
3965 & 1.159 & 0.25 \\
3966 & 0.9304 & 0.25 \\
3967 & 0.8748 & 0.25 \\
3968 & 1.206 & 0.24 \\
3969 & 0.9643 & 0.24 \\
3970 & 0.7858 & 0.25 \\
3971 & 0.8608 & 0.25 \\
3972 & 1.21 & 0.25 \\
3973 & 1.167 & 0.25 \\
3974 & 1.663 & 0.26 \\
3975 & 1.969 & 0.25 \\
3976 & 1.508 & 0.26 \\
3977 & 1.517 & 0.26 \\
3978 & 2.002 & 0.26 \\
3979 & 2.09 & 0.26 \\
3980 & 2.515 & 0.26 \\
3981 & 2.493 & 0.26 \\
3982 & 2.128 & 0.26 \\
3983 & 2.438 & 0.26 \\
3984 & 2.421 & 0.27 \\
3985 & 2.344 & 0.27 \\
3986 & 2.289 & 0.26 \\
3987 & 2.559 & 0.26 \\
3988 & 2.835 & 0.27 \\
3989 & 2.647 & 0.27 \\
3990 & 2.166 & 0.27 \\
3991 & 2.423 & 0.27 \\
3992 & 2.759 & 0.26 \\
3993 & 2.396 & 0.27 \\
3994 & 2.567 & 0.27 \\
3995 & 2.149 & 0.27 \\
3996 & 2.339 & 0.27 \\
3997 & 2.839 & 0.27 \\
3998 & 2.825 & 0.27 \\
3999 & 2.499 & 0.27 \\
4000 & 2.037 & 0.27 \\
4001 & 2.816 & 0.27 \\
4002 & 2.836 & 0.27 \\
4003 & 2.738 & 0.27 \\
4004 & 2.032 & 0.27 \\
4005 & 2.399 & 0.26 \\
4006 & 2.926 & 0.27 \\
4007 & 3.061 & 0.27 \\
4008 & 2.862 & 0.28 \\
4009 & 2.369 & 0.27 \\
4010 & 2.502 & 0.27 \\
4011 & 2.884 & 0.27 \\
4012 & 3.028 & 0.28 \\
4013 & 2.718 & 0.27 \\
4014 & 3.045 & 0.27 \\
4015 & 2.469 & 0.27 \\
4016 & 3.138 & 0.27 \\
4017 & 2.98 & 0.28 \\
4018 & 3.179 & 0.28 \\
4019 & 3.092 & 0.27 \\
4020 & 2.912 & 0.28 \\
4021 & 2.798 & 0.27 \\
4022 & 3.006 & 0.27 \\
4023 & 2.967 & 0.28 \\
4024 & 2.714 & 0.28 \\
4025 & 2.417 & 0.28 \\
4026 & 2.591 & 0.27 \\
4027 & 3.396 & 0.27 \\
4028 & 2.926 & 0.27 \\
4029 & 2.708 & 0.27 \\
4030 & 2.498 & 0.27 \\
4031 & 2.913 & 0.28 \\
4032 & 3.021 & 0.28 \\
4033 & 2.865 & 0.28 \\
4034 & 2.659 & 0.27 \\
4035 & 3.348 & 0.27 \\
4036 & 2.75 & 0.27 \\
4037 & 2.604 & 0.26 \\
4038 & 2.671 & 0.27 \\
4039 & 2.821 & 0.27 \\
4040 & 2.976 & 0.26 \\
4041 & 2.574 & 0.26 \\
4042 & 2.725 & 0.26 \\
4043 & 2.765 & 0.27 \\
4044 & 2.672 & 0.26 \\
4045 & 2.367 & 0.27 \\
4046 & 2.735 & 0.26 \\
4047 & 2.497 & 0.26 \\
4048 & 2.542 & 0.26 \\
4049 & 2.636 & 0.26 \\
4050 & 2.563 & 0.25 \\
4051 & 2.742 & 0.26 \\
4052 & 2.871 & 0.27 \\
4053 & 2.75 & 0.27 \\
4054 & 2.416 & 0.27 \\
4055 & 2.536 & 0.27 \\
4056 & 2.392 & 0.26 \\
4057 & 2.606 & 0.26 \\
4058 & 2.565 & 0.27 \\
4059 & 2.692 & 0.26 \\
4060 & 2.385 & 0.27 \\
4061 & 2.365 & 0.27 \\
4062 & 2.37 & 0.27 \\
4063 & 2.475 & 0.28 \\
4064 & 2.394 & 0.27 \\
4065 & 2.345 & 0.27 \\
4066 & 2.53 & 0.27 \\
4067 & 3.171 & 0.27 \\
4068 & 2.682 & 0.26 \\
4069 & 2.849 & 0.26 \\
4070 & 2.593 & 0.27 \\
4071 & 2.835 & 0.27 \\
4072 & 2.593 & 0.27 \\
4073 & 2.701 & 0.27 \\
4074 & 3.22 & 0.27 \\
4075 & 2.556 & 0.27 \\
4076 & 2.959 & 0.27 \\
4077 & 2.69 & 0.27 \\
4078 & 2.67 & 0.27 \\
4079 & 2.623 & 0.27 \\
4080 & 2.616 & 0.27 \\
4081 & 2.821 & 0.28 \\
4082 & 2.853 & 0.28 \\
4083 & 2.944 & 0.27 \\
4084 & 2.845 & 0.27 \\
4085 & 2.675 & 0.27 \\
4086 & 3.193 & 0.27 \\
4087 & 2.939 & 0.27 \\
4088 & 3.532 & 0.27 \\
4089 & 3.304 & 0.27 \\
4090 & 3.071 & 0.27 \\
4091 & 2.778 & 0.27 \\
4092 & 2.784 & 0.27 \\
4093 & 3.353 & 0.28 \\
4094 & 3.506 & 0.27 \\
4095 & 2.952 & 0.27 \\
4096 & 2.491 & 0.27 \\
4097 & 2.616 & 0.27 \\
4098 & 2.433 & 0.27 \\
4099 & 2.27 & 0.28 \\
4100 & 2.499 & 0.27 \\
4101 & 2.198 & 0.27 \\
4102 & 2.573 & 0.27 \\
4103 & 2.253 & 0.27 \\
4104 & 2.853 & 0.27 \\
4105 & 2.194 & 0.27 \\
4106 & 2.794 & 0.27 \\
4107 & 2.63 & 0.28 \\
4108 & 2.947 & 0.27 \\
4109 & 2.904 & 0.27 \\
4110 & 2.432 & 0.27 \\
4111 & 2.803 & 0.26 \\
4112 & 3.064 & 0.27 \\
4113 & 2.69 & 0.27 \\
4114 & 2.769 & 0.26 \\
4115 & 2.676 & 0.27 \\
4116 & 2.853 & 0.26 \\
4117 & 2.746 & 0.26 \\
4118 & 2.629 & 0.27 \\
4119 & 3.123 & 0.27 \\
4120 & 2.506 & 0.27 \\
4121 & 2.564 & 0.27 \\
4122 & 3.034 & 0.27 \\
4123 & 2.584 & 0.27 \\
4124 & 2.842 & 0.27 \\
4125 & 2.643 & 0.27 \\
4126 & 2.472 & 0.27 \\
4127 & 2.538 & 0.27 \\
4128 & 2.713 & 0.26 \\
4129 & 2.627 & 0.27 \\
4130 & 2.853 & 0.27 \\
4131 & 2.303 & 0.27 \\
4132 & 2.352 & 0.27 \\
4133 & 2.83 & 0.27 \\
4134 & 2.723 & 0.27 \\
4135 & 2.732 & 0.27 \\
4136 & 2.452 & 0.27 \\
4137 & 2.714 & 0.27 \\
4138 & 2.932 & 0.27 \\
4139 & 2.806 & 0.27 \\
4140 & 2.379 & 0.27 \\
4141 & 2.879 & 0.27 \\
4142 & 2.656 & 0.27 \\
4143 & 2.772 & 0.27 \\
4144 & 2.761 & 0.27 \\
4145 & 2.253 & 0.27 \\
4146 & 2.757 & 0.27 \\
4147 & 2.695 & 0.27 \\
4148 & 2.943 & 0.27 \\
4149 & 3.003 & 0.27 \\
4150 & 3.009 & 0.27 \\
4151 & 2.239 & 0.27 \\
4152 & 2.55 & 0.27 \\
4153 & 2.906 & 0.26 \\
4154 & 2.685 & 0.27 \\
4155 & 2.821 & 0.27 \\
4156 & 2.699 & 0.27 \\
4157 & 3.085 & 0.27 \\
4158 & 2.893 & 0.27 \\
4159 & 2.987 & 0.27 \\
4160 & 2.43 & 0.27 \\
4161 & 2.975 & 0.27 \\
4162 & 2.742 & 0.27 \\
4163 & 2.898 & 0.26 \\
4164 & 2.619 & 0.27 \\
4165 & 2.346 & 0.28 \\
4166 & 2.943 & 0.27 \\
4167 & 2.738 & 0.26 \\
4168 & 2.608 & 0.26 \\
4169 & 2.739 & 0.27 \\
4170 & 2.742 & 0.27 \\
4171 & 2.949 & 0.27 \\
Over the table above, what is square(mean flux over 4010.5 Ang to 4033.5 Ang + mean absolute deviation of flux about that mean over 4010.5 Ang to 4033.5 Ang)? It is 9.4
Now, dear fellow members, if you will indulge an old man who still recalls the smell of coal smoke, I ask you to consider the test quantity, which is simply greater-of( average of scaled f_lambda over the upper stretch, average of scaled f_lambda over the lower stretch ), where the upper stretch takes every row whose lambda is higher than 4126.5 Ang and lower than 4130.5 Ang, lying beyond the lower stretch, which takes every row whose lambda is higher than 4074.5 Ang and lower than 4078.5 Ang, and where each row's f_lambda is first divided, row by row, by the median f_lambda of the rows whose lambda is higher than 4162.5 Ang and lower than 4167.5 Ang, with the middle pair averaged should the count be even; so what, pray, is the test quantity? 0.99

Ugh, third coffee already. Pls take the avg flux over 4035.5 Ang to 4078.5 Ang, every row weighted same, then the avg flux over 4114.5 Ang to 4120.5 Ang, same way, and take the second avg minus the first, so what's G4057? 0.11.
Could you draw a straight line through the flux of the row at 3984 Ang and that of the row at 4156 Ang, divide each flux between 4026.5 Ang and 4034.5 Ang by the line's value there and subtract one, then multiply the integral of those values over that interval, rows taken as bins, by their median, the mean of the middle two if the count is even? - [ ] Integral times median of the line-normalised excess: 0.189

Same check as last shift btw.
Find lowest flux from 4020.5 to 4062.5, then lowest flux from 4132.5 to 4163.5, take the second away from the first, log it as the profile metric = 0.1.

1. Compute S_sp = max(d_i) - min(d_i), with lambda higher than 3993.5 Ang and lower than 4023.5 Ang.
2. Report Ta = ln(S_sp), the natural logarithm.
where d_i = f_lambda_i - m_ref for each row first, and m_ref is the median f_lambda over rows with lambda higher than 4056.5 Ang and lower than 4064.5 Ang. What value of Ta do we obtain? 0.14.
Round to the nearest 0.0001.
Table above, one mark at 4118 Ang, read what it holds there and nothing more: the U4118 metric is 2.6290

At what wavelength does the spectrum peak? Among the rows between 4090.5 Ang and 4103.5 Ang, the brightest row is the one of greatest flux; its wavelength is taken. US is 4094 Ang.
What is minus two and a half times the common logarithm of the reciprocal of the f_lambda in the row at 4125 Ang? 1.1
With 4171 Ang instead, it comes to 1.2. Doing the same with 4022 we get 1.2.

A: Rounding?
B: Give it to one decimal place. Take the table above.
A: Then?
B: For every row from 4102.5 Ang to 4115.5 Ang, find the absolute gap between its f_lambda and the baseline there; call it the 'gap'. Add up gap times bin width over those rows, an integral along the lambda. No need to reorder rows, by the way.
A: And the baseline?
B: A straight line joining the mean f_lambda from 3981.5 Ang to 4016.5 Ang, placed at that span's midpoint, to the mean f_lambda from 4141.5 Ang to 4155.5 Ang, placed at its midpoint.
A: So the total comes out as 2.6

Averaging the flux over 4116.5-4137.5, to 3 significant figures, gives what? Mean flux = 2.67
